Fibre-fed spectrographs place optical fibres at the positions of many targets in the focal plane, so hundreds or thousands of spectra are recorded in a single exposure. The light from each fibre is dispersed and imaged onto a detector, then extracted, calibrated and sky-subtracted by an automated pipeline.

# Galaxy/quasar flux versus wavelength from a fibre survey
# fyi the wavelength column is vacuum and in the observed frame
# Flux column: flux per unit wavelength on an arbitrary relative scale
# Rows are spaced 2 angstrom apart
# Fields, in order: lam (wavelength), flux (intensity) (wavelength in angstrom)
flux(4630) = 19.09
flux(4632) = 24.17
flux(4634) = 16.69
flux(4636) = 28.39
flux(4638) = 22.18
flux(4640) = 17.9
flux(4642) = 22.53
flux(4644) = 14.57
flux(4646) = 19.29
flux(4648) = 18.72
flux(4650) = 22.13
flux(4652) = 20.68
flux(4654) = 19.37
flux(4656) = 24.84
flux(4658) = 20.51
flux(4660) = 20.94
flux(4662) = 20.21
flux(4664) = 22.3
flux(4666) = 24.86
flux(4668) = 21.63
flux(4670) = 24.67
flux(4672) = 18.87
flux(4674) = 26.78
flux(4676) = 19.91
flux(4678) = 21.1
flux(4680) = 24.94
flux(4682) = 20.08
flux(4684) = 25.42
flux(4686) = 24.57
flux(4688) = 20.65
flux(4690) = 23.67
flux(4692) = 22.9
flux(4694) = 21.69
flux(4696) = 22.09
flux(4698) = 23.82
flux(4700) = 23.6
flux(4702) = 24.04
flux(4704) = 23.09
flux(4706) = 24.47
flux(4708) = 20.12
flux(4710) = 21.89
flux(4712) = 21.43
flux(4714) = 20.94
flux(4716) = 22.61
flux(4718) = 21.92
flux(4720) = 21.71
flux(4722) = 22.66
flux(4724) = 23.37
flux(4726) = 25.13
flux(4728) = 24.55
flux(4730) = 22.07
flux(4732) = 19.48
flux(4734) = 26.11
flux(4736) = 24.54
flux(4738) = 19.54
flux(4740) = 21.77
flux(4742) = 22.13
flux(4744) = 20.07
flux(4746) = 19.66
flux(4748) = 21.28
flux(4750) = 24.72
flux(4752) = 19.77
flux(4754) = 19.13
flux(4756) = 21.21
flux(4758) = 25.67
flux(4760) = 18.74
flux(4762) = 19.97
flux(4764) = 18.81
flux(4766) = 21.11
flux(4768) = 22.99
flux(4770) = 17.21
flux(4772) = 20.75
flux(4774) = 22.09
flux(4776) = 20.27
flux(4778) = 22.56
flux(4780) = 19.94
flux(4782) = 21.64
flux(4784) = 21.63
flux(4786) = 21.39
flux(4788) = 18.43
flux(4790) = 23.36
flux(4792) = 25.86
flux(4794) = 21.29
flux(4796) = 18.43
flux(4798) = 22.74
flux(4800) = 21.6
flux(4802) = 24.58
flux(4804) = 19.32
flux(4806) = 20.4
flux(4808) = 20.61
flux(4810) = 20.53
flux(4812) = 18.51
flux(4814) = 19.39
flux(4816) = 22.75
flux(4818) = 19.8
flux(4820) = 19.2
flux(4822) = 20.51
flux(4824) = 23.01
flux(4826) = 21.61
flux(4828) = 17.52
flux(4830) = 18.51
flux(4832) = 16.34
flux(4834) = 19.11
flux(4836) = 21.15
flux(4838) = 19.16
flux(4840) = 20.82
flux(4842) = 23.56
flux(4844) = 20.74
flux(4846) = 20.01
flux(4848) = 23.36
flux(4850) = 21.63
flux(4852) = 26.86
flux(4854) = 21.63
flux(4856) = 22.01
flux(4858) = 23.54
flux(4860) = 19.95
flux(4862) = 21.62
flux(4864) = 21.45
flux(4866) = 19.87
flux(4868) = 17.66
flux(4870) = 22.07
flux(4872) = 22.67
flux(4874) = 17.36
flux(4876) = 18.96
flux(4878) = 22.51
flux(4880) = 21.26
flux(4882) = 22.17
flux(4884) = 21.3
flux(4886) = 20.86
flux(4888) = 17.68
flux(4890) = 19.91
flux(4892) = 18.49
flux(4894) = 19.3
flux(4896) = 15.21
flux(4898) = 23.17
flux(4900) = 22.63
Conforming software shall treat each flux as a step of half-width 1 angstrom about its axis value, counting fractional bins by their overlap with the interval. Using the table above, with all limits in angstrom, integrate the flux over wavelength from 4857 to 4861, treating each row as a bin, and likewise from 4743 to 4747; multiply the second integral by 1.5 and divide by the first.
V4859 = 1.37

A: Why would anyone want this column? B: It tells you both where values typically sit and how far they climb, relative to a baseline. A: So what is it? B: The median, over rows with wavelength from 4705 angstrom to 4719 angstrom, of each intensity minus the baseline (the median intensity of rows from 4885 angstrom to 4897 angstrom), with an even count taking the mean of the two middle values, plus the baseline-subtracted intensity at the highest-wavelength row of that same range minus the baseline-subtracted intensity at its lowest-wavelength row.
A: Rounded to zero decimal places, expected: 0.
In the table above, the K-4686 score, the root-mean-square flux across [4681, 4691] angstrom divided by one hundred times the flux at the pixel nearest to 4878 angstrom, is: 0.0102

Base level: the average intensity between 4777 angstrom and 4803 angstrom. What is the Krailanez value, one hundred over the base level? 4.59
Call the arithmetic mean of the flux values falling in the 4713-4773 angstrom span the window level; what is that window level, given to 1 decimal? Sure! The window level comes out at 21.7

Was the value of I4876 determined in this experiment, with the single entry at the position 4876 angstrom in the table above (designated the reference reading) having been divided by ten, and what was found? 1.90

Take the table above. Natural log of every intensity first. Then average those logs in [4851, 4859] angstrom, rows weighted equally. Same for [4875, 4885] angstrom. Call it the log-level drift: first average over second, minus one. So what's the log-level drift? 0.033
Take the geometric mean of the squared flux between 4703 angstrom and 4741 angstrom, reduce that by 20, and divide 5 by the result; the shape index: 0.0104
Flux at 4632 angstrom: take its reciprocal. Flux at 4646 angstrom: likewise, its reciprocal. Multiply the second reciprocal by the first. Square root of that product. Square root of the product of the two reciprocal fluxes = 0.046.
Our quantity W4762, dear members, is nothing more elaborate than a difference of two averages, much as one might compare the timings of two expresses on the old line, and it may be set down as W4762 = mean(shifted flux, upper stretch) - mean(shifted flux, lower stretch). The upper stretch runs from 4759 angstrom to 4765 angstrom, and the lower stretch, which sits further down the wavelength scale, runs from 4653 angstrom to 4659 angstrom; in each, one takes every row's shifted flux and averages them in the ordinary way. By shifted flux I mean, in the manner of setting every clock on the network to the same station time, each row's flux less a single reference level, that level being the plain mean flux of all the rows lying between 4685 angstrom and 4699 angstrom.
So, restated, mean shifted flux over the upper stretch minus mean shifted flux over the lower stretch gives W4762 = -2.4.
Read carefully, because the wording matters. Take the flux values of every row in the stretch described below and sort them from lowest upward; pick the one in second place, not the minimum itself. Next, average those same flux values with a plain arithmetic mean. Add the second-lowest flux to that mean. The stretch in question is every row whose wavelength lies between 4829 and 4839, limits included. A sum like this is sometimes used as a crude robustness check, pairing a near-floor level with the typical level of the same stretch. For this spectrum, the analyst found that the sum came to 37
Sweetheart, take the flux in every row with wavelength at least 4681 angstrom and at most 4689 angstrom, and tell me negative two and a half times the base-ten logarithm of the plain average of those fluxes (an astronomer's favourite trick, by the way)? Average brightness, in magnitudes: -3.39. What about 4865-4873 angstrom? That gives -3.28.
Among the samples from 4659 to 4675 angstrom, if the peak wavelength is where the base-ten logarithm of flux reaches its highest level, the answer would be 4674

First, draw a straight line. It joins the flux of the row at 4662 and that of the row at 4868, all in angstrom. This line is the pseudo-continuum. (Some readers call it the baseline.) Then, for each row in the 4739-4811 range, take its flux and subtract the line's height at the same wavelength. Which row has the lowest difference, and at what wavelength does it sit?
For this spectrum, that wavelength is 4770 angstrom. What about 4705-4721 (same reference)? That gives 4708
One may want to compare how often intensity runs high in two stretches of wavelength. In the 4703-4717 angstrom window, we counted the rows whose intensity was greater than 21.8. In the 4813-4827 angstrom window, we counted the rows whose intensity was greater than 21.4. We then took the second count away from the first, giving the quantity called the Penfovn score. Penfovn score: 1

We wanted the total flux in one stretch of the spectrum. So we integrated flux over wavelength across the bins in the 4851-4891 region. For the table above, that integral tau 843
